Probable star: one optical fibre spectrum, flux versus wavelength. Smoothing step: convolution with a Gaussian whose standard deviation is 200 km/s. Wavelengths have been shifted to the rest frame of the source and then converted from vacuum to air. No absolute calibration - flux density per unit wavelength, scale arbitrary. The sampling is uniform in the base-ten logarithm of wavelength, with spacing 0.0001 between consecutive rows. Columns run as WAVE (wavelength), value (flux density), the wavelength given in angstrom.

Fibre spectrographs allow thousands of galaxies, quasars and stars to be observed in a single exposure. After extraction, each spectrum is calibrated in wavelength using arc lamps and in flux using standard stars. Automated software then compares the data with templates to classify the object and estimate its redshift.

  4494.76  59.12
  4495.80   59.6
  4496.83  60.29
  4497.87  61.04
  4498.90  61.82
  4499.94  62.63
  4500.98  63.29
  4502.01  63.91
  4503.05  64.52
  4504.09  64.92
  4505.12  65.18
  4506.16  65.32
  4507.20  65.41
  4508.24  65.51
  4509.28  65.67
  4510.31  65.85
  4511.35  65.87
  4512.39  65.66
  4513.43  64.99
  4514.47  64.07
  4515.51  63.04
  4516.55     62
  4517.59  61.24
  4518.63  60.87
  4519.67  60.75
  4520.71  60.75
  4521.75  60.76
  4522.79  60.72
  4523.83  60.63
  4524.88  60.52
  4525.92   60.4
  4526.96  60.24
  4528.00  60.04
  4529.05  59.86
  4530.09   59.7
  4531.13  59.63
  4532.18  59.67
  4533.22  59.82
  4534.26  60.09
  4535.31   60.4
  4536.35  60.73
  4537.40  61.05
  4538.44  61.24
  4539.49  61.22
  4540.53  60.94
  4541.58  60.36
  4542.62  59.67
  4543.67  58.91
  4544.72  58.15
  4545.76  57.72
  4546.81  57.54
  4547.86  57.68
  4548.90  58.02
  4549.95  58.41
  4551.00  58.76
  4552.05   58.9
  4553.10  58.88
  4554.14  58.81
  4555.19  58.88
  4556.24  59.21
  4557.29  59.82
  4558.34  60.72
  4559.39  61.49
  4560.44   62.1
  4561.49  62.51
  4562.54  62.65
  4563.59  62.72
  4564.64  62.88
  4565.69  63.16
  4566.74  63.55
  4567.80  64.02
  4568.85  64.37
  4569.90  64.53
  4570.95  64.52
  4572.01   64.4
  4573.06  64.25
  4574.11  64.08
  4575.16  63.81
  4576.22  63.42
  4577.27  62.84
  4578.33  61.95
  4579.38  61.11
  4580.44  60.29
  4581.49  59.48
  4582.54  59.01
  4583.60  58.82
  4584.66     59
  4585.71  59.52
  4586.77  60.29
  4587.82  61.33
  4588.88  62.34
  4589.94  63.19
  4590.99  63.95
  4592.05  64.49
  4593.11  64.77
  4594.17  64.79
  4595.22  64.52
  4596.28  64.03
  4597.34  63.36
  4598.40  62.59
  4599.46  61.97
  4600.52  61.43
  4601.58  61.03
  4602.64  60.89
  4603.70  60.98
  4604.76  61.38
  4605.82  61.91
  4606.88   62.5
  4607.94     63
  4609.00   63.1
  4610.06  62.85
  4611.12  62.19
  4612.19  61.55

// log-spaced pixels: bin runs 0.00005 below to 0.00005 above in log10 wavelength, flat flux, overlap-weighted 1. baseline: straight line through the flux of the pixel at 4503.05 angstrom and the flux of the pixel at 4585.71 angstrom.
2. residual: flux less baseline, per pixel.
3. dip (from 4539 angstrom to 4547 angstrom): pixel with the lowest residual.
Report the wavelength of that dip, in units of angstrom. 4546.81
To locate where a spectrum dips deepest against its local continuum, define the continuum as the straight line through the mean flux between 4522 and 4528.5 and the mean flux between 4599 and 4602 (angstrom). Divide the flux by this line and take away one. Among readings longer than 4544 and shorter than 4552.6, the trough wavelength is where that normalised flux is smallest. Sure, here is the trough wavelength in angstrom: 4546.81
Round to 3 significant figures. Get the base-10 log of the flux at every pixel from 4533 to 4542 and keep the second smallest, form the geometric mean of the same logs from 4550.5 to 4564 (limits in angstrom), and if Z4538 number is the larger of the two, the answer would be 1.78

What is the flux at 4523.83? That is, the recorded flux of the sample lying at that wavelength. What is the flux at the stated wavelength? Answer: 60.63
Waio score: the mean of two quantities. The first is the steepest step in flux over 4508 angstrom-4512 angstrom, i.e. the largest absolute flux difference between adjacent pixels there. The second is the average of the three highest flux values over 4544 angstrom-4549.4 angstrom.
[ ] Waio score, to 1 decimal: 29.1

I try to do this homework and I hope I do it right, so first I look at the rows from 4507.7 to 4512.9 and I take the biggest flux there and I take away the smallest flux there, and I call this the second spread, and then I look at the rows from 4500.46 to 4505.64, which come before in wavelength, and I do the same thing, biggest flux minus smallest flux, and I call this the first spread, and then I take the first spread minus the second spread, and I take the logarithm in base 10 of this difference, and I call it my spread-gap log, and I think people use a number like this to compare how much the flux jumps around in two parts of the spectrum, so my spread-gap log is 0.18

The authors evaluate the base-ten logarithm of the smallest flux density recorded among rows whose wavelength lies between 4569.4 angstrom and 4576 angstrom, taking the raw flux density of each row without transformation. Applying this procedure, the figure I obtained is 1.80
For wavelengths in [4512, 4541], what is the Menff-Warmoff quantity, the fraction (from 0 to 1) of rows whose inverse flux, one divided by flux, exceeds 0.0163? 0.82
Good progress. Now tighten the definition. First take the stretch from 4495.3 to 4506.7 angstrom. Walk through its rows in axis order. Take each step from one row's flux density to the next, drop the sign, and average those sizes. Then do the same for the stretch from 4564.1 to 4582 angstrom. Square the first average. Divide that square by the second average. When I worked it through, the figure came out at 0.78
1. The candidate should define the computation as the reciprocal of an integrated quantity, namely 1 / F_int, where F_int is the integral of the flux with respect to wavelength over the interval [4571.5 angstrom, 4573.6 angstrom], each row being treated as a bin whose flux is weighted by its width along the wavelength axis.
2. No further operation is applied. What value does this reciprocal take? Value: 0.0074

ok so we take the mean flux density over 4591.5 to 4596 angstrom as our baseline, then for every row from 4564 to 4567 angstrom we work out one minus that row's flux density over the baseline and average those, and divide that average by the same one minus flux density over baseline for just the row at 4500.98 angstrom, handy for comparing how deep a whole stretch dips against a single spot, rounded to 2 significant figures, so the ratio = 1.1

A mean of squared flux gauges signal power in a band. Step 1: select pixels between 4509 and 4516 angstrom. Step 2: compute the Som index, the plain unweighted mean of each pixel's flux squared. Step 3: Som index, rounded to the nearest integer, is 4229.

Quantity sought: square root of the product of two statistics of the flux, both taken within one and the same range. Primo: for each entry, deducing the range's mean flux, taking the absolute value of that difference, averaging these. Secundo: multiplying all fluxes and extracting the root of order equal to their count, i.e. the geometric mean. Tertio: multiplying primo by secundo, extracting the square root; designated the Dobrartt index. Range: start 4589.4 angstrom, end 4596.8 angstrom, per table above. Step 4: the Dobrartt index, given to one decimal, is 5.4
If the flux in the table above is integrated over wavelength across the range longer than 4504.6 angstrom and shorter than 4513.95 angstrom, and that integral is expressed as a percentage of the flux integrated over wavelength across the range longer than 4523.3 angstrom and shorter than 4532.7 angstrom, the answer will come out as 109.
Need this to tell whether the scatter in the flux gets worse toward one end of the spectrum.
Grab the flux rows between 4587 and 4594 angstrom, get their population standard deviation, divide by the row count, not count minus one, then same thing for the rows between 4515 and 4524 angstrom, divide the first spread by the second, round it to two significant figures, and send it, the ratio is 1.6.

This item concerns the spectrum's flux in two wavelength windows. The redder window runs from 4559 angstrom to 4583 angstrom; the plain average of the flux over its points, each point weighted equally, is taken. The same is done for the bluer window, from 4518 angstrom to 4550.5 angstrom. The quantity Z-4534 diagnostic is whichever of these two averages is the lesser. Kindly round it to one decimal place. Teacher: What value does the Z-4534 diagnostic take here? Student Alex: 59.9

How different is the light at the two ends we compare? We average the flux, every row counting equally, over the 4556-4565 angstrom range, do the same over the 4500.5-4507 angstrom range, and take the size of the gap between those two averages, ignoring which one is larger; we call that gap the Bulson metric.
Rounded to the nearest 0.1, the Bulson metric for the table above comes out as 3.0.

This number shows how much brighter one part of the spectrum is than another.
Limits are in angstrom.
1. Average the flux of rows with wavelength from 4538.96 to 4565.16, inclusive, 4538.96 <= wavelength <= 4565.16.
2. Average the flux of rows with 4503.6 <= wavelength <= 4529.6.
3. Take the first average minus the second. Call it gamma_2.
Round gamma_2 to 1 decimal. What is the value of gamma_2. -2.9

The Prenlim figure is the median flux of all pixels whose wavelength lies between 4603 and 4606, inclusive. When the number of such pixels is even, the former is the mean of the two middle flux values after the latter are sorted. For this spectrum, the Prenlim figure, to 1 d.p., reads 61.4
